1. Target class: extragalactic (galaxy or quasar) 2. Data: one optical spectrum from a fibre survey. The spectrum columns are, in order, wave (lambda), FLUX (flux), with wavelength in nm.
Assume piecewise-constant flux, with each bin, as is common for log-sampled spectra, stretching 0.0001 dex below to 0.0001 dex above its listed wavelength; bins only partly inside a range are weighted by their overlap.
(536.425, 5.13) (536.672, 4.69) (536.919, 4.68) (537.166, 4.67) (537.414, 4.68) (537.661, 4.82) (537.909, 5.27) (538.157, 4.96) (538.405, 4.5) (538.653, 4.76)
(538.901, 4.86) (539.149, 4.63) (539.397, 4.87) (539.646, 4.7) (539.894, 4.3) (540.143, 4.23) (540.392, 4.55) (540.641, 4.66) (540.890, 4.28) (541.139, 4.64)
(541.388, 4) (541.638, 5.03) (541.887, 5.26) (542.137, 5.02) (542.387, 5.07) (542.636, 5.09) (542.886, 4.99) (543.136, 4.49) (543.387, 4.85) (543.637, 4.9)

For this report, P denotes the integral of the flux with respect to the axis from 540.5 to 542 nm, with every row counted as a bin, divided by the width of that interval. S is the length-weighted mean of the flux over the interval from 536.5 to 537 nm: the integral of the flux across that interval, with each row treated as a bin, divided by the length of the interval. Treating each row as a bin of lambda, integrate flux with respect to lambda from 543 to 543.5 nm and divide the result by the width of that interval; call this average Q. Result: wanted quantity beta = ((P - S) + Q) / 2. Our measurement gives 2.29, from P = 4.64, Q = 4.67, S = 4.73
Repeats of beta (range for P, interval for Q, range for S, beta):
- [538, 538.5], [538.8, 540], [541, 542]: 2.37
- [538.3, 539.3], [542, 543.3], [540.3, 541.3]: 2.56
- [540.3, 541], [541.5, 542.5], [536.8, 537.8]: 2.43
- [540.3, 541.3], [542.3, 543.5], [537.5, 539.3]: 2.29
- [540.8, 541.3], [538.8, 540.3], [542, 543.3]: 2.05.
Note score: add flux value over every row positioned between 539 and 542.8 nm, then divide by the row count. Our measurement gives 4.69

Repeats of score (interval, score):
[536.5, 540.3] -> 4.71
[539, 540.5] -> 4.55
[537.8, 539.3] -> 4.83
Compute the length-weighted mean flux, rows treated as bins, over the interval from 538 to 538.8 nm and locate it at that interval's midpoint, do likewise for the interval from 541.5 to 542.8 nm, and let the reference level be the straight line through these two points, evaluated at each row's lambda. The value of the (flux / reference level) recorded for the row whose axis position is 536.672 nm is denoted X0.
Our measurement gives 1.02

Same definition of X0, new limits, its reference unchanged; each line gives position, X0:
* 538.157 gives 1.05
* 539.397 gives 1.00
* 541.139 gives 0.93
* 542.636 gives 0.99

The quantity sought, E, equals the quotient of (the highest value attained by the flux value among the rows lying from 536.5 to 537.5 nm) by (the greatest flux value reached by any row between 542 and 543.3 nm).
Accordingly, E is 0.92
